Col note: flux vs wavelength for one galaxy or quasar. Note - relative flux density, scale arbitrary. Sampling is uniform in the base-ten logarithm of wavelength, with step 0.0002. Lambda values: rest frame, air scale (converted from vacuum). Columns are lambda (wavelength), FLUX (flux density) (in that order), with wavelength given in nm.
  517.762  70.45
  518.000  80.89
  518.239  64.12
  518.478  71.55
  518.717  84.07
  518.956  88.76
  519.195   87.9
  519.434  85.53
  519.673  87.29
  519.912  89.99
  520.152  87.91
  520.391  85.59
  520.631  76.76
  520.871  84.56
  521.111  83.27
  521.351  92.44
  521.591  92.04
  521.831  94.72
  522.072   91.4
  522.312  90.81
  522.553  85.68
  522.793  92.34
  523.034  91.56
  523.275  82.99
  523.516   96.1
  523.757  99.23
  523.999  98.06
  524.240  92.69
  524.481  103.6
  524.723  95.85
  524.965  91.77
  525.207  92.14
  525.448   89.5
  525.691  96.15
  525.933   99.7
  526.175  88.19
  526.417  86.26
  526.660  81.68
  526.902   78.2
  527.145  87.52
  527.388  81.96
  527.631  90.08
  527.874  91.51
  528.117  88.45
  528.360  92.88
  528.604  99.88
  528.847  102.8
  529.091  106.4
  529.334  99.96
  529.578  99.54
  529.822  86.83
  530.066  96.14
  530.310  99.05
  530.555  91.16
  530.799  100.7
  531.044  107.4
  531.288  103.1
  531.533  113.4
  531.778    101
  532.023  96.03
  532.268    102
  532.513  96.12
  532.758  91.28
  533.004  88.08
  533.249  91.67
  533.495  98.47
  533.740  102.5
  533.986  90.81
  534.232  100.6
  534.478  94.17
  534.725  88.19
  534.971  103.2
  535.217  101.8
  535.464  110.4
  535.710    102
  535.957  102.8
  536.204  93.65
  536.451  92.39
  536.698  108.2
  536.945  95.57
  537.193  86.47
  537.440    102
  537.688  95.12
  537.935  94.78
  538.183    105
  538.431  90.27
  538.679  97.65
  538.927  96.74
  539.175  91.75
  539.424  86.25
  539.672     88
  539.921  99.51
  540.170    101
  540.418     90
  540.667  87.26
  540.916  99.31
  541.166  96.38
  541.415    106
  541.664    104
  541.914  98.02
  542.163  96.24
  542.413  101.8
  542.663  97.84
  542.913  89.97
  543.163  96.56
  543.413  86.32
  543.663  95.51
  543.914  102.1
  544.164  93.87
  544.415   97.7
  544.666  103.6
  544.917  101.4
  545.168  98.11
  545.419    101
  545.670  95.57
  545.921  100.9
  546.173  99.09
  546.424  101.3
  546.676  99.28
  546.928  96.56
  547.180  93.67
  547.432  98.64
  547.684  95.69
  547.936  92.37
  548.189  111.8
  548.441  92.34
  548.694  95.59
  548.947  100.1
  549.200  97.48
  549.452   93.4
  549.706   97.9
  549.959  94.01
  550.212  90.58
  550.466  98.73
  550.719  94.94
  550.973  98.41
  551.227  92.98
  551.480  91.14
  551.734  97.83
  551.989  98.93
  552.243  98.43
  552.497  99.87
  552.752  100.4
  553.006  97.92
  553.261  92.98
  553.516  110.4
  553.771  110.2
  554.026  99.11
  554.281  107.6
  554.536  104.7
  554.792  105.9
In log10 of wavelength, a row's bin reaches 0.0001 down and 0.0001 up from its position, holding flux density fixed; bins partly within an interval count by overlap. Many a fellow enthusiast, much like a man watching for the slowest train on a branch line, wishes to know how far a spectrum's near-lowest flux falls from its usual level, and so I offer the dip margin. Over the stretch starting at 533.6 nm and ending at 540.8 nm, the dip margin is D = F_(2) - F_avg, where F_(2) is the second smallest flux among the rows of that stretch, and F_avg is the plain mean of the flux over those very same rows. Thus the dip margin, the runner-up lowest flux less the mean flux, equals -10.0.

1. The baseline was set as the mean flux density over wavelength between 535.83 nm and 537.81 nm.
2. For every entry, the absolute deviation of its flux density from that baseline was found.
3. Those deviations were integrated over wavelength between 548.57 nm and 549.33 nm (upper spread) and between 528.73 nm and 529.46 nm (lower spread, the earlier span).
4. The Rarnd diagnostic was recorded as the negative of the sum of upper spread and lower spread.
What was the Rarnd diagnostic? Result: -5.7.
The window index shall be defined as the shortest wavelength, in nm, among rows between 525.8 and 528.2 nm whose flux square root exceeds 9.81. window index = 525.933 nm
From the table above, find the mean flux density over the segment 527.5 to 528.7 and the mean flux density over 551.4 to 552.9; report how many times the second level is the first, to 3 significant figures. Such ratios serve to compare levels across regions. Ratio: 1.06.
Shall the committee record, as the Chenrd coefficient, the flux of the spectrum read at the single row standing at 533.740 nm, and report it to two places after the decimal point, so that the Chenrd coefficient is 102.50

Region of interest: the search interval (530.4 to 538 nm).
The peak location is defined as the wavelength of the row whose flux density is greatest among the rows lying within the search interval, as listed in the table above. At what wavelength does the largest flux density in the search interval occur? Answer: 531.533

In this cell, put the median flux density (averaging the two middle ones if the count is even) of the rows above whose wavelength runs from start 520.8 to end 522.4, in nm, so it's 91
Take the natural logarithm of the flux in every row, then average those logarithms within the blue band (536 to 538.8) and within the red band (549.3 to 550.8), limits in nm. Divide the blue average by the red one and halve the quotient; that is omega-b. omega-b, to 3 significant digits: 0.502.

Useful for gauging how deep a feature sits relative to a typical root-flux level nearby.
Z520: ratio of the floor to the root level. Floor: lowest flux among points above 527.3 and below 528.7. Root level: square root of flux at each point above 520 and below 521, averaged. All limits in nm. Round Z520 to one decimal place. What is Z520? 9.0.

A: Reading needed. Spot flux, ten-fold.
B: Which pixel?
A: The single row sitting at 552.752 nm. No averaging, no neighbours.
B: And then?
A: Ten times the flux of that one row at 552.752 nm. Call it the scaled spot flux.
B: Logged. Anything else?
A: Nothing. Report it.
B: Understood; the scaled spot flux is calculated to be 1004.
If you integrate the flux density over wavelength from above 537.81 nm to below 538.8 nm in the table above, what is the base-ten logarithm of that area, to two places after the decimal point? 1.98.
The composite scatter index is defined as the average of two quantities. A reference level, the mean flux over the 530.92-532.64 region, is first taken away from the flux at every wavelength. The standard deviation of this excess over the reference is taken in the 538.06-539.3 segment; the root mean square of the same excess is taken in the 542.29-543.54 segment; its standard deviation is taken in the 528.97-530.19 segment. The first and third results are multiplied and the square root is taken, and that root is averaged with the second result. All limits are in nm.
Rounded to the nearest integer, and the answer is 8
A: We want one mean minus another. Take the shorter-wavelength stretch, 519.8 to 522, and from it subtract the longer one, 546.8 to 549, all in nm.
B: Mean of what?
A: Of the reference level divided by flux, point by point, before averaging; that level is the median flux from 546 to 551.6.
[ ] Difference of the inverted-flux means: 0.11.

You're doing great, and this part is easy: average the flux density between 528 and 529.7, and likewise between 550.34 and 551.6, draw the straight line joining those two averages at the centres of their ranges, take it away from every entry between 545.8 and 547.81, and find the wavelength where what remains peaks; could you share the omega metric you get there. 546.424 nm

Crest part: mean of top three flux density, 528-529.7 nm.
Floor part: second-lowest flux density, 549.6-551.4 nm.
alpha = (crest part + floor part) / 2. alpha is 98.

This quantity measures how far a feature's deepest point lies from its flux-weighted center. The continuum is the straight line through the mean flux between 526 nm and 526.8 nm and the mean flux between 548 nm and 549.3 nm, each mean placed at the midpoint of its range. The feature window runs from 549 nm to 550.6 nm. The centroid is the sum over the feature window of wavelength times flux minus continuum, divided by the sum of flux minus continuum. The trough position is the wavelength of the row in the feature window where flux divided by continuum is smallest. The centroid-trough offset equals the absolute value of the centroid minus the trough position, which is 0.33 nm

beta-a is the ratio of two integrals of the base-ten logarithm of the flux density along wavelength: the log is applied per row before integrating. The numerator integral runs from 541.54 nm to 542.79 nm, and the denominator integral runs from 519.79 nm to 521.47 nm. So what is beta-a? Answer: 0.77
